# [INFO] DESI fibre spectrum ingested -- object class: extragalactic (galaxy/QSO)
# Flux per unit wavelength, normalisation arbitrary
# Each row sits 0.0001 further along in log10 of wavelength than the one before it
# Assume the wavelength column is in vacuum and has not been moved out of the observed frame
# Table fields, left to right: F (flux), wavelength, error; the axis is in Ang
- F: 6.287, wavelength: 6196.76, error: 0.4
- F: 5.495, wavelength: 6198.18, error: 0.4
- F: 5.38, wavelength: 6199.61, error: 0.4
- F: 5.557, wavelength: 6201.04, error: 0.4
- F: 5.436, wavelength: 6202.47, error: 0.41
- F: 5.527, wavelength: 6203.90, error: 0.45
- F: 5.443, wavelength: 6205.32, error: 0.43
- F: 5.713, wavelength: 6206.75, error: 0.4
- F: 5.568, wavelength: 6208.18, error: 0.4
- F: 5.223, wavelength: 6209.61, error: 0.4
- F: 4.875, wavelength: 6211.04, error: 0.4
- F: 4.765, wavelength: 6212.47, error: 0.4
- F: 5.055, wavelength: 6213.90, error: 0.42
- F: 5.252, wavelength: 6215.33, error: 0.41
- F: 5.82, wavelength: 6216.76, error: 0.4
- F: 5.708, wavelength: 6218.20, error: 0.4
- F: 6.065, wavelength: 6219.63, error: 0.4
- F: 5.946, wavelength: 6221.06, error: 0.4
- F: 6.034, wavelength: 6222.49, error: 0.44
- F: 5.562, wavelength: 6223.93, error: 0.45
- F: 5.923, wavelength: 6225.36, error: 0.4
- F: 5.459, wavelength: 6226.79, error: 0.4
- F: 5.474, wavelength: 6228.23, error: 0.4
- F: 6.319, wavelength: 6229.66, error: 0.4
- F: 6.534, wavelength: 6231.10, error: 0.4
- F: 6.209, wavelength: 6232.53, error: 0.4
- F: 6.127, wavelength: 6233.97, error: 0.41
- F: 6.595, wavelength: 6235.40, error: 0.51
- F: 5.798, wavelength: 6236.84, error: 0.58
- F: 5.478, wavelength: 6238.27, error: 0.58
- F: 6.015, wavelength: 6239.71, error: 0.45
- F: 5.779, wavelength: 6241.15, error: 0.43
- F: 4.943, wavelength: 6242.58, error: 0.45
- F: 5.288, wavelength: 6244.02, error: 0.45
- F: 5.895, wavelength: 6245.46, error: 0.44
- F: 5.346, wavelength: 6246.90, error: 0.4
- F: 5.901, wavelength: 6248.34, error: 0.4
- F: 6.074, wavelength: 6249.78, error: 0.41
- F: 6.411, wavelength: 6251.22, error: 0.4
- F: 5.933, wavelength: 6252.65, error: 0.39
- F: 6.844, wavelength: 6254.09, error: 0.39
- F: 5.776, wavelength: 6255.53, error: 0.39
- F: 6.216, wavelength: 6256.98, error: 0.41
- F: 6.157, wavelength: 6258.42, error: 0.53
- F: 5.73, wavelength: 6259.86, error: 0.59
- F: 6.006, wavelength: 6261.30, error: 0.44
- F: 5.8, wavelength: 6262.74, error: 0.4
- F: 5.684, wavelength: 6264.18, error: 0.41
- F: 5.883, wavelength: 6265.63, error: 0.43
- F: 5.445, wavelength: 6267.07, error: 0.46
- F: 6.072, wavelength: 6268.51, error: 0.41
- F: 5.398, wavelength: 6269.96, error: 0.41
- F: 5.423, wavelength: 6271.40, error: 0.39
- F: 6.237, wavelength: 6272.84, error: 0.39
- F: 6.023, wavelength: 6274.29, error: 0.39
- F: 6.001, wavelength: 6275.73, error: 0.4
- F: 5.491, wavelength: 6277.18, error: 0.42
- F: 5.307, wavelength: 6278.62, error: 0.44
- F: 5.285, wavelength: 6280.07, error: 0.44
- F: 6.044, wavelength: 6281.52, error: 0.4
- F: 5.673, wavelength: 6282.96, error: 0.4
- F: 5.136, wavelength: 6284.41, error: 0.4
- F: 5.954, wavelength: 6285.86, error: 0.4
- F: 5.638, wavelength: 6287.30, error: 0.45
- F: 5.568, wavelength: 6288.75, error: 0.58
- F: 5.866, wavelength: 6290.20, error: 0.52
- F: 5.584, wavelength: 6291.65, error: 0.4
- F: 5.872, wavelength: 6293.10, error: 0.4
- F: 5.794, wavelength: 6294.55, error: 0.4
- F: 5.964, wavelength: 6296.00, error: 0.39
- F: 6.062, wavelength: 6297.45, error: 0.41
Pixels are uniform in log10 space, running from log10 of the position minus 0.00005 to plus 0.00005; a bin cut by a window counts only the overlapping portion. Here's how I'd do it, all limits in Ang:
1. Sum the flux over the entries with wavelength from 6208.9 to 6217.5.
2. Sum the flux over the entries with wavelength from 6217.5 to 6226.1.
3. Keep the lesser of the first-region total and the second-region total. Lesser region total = 31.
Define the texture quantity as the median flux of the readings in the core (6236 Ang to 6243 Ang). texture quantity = 5.8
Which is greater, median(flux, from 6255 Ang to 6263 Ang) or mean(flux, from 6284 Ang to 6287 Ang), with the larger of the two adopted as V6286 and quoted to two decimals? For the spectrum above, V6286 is 5.90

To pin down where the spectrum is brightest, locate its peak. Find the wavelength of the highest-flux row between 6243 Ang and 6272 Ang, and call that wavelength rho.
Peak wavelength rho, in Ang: 6254.09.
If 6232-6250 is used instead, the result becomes 6235.40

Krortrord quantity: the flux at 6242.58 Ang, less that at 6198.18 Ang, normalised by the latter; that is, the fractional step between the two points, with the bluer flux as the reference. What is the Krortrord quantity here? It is -0.10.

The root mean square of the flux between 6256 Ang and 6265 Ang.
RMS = 5.94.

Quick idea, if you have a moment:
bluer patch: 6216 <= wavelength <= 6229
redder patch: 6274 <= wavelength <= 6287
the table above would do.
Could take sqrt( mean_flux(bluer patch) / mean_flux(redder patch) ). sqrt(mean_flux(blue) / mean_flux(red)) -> 1.01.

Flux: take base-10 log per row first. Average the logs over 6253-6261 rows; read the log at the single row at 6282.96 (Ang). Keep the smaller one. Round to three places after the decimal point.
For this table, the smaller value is 0.754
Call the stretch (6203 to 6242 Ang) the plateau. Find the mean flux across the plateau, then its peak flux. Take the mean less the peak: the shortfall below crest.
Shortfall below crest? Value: -0.88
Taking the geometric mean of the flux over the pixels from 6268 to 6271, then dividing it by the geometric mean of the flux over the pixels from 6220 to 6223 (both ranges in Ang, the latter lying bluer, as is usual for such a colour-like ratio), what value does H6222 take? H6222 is 0.96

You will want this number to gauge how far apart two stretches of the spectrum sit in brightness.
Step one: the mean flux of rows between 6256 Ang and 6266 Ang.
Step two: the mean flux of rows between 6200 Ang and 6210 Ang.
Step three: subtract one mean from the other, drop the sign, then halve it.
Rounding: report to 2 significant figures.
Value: 0.21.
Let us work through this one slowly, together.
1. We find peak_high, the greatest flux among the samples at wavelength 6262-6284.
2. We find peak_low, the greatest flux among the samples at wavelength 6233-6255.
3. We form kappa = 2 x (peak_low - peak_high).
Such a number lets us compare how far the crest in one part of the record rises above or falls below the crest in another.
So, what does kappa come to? 1.2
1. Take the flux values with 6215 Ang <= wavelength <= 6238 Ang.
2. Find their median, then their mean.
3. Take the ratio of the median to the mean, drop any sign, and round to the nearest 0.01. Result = 1.00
